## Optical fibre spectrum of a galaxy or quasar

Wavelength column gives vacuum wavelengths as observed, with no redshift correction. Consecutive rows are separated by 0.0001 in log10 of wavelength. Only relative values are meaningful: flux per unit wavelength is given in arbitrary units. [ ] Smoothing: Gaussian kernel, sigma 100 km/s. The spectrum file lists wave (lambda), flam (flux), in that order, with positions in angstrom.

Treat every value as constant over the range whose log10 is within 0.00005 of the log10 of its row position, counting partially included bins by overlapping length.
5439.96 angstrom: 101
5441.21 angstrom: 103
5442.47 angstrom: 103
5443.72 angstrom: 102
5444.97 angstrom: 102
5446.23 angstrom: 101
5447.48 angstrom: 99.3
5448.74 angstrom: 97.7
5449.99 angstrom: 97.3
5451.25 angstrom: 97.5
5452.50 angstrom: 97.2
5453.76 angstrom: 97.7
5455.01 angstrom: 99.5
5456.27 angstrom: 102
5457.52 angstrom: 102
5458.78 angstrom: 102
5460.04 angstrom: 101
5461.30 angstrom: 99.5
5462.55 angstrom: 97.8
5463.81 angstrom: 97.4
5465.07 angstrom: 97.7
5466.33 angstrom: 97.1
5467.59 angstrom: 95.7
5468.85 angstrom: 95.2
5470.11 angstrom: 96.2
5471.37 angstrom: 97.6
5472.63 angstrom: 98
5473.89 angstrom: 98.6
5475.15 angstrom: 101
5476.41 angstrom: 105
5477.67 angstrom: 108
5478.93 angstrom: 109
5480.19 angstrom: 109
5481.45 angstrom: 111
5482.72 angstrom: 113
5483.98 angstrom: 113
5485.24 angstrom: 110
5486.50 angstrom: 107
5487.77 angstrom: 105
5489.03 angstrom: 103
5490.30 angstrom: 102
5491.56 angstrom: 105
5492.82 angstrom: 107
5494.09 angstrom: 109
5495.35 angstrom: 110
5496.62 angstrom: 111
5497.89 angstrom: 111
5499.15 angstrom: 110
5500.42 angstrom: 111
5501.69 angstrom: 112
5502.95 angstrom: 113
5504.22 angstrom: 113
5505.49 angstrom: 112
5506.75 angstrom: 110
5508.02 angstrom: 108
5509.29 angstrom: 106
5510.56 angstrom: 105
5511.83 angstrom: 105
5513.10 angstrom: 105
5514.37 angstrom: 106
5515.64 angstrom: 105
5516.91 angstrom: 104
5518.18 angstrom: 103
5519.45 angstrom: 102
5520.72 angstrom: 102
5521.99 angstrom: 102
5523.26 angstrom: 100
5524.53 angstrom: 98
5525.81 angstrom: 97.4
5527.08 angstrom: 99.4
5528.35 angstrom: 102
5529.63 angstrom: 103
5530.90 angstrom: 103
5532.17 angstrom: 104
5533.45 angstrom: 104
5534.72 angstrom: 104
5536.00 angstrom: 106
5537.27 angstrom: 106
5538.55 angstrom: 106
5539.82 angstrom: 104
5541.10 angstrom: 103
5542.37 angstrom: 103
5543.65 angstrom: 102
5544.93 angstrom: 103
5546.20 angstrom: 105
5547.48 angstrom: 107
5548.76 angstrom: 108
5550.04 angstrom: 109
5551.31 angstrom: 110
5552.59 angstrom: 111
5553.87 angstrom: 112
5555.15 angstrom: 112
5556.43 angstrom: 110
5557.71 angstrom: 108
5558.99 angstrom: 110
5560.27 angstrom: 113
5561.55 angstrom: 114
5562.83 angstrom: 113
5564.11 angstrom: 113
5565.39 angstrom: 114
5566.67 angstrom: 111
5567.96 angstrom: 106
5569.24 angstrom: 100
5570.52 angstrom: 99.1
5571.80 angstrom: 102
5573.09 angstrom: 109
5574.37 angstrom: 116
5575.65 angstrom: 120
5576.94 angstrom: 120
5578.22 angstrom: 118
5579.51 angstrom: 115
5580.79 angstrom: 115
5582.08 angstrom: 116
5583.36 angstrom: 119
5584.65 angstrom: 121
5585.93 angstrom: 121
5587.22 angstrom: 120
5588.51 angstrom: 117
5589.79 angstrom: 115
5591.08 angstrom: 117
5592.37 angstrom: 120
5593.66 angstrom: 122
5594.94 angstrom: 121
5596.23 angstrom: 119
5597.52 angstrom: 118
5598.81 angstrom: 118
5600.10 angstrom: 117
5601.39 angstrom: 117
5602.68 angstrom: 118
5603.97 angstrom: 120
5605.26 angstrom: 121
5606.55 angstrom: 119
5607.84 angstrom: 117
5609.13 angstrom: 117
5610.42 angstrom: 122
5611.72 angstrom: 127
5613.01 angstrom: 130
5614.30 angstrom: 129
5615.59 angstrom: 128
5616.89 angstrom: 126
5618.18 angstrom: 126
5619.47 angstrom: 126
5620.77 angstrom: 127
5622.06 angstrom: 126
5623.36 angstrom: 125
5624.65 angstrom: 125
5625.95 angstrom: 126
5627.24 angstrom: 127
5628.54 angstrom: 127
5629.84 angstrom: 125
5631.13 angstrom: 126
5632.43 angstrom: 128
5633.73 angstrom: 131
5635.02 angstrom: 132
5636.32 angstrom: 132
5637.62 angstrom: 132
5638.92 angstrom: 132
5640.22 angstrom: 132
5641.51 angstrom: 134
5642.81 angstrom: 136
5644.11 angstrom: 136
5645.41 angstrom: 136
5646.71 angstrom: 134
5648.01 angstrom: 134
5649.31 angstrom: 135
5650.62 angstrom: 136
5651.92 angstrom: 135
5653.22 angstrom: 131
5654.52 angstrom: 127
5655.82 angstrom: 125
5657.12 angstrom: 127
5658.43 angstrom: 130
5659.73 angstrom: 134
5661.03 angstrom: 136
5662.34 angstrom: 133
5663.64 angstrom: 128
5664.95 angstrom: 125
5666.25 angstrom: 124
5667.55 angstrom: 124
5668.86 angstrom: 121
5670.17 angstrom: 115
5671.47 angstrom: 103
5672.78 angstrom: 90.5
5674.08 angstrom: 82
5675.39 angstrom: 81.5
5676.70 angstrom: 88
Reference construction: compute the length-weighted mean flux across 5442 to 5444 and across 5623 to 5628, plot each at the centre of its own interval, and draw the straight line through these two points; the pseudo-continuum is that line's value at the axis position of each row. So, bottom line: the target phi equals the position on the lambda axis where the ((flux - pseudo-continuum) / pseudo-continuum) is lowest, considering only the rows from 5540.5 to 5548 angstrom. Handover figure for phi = 5543.65 angstrom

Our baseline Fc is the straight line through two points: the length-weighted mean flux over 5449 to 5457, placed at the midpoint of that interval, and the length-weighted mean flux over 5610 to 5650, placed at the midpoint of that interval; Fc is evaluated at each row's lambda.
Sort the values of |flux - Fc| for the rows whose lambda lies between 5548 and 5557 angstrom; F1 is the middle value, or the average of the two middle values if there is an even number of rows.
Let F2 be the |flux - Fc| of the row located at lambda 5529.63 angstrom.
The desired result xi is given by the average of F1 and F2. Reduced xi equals 7.4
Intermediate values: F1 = 5.8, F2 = 9.0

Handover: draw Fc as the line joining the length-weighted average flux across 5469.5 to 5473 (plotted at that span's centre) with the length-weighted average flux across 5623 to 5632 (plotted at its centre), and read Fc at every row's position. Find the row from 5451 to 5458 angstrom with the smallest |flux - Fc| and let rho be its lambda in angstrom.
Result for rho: 5452.50 angstrom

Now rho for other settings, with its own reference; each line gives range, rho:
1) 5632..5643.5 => 5632.43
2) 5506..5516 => 5513.10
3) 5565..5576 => 5574.37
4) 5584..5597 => 5592.37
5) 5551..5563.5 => 5561.55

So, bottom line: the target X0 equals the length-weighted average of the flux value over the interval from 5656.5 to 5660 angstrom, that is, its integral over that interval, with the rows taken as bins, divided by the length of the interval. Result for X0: 130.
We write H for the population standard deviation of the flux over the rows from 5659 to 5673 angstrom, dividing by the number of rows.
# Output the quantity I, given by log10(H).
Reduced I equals 1.1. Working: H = 13.2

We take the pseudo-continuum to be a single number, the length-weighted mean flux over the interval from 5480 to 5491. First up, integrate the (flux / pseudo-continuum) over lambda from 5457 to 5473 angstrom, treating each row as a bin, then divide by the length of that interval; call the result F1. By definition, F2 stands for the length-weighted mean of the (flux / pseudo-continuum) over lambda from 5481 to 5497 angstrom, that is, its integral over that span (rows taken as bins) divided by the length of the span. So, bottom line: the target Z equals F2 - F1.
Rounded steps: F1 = 0.91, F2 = 1.00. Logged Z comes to 0.09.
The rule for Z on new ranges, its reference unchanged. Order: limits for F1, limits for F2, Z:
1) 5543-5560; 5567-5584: 0.03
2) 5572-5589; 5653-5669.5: 0.10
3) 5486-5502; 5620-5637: 0.18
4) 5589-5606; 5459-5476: -0.19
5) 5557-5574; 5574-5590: 0.09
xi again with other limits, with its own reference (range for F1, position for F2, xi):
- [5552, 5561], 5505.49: 4.6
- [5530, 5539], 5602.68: 7.6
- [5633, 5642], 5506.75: 1.6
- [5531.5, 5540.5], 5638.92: 4.7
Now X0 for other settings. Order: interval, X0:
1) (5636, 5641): 132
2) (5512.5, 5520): 104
